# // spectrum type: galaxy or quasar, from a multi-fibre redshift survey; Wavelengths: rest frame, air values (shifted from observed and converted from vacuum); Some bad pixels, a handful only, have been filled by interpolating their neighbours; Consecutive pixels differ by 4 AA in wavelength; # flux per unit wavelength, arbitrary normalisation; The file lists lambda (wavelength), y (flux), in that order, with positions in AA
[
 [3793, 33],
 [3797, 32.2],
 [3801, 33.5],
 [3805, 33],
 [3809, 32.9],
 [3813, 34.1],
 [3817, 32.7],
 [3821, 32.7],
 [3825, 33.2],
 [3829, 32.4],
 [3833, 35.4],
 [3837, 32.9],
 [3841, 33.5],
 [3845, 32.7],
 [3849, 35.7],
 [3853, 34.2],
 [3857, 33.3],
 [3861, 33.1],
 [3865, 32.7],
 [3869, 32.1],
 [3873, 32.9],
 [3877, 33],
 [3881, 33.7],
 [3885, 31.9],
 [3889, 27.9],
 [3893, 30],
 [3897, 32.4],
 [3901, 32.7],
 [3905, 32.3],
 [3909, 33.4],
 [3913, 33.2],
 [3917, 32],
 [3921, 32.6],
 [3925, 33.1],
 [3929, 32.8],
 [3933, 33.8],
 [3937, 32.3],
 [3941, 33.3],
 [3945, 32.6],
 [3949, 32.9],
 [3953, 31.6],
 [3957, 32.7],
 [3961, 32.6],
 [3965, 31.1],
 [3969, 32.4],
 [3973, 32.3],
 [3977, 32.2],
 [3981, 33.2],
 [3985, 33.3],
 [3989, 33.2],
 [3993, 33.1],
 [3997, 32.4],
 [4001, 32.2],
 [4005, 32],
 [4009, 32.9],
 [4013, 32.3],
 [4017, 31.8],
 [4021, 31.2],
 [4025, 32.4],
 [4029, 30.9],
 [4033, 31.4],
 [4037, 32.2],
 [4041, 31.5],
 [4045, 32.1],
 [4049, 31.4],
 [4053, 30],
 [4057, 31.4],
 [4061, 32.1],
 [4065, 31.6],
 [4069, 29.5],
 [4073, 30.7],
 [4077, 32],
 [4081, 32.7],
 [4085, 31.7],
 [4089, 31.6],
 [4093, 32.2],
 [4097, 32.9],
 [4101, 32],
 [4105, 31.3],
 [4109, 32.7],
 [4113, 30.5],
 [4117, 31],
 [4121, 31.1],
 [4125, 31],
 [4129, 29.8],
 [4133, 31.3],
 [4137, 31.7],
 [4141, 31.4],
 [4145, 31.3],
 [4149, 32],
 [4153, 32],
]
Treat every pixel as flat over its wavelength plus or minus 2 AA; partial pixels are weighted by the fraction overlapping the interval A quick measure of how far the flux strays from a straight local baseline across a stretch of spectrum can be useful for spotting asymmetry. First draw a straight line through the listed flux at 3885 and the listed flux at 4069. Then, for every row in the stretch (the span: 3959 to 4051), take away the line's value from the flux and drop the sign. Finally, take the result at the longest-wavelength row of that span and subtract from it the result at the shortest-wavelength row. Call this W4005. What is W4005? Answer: -0.05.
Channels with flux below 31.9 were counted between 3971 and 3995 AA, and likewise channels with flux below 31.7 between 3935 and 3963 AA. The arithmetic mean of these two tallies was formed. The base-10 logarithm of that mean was -0.30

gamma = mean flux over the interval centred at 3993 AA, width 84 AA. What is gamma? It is 32.2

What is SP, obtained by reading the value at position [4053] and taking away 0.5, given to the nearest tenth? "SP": 29.5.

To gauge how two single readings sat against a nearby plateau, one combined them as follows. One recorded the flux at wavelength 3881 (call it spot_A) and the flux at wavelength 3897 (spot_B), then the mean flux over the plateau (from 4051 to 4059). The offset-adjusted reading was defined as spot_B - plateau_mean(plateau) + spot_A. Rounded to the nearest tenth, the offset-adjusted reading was 35.4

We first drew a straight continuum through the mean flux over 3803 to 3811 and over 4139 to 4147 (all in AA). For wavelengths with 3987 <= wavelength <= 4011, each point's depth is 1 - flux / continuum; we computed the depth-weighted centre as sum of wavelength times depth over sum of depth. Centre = 3996.6 AA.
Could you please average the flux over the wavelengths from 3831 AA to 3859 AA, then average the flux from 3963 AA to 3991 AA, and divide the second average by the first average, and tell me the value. 0.96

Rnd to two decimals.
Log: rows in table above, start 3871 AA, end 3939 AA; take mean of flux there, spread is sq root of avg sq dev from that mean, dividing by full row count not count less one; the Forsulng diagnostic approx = 1.39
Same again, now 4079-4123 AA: 0.75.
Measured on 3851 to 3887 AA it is 0.68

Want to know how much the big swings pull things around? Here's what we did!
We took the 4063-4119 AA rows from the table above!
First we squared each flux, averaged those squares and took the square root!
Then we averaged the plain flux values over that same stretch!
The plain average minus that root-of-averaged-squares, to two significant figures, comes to -0.013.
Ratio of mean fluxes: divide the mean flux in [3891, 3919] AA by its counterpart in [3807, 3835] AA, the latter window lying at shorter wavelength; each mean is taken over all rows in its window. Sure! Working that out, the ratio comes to 0.968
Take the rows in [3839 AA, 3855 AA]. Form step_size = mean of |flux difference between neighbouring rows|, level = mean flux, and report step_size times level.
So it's 60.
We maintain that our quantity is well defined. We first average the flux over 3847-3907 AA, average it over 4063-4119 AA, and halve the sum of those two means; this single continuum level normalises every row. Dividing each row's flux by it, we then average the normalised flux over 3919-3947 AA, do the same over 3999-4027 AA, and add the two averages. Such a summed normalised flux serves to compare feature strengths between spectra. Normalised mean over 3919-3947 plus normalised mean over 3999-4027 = 2.03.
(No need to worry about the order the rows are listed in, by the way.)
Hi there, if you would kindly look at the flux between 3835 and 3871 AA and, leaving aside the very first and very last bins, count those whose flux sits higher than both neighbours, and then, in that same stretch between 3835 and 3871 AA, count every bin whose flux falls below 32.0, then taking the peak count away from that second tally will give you -2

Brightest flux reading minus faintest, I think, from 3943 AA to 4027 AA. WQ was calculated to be 2.2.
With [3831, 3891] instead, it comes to 7.8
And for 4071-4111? 2.2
